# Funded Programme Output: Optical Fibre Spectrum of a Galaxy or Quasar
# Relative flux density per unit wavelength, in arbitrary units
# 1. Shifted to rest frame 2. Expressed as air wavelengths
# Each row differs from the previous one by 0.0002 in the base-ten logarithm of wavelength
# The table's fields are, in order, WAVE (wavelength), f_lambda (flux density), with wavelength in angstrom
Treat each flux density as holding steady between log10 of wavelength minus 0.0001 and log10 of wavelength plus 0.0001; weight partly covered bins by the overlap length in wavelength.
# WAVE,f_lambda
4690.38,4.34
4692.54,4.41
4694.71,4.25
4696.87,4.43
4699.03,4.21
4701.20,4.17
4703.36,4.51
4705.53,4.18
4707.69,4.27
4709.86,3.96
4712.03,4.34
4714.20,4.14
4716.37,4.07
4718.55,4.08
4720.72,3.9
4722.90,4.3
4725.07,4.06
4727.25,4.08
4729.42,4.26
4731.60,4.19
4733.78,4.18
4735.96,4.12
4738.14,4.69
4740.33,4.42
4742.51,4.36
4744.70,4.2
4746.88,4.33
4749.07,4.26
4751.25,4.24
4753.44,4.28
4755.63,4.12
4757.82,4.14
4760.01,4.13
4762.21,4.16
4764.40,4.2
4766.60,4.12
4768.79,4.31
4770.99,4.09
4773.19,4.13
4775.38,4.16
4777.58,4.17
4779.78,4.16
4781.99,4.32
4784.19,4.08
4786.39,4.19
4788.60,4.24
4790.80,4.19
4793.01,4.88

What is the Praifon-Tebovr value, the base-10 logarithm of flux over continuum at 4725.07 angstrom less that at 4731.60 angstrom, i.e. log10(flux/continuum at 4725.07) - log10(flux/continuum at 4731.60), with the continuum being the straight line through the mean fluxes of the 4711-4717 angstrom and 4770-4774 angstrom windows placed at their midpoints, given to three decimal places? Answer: -0.015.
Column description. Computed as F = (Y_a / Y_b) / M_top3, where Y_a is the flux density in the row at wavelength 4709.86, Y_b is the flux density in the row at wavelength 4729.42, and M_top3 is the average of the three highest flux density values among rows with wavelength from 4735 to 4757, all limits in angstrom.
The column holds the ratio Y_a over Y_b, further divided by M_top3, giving 0.21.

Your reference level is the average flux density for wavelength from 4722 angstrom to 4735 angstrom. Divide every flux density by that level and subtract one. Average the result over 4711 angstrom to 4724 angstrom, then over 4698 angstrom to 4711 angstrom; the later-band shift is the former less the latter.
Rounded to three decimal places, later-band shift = -0.019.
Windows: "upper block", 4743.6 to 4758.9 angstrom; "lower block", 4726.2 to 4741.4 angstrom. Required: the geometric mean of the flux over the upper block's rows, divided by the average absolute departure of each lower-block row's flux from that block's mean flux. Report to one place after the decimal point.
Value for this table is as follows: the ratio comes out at 26.6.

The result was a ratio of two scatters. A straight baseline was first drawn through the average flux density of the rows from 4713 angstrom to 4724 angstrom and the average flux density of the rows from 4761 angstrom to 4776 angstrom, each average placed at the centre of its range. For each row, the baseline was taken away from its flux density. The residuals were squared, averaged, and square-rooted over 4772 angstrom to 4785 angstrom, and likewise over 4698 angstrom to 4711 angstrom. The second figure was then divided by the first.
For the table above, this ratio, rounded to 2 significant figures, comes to 2.9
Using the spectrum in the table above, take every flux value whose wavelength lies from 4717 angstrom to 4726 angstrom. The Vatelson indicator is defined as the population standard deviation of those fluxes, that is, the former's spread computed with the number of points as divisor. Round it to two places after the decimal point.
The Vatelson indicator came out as 0.14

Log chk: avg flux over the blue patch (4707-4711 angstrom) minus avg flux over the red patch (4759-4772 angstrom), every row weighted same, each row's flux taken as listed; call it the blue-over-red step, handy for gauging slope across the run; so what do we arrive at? -0.1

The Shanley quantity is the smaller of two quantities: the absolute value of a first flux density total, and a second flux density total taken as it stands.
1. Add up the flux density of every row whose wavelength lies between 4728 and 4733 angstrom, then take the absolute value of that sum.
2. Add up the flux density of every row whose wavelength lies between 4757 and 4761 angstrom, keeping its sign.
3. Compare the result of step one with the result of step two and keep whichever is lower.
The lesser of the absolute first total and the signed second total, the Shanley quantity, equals 8.27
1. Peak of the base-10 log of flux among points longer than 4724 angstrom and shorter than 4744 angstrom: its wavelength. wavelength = 4738.14 angstrom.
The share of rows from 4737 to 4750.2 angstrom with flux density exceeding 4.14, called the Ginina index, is 1.0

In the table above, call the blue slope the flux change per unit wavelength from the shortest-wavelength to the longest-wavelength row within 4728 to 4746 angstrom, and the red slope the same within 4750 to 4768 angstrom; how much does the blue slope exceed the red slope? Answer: 0.0039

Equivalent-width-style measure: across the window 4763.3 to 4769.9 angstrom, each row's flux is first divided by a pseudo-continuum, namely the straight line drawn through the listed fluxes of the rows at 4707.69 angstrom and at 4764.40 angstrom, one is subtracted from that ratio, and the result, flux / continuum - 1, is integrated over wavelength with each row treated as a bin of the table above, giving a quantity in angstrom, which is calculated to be 0.02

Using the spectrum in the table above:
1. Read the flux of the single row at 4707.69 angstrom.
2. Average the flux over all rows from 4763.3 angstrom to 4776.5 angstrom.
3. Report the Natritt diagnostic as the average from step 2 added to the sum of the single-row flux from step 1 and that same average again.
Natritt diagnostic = 12.61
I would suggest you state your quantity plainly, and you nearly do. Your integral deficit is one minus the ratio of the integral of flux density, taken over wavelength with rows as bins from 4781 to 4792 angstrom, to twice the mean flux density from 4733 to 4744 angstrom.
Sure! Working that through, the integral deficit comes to -4.32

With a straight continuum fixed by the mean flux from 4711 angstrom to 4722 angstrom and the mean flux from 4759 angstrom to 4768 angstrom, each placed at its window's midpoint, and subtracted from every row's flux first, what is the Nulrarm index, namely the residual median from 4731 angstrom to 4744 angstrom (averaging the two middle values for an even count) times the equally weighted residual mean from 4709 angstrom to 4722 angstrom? -0.003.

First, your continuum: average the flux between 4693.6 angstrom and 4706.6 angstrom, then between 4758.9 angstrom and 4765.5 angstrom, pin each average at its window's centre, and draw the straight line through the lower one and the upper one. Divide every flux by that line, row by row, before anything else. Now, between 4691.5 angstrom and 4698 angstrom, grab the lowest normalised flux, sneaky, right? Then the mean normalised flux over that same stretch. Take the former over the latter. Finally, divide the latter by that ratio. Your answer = 1.04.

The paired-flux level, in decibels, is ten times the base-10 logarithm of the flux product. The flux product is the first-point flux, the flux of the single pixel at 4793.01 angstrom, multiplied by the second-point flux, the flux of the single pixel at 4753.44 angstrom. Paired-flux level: 13.2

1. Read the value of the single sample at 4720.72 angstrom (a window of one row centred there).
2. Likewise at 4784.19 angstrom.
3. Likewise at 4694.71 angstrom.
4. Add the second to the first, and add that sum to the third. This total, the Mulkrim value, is 12.2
